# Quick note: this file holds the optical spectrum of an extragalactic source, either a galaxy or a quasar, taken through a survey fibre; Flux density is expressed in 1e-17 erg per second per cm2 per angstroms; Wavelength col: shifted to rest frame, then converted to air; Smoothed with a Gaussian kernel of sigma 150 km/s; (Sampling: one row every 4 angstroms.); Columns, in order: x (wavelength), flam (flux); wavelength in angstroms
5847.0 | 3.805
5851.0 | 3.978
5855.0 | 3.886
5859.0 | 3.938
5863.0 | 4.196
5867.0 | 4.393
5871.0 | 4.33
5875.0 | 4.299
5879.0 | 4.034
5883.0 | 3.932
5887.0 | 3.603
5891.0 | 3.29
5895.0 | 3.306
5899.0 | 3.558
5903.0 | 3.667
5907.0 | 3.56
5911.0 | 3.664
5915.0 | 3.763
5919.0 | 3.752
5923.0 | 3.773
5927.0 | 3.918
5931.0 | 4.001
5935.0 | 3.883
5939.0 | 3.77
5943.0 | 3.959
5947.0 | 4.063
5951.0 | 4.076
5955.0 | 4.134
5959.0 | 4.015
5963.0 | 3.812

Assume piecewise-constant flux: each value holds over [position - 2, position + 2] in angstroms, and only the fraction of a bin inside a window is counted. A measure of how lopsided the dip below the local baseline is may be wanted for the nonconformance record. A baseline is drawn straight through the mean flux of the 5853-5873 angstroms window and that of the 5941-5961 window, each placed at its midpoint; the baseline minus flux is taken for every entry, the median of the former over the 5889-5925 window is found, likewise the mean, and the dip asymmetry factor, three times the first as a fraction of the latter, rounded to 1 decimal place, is 2.6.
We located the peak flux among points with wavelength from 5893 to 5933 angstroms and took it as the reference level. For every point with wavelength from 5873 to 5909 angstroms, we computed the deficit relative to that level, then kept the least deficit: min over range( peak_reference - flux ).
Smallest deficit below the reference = -0.30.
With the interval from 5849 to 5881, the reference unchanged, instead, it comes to -0.39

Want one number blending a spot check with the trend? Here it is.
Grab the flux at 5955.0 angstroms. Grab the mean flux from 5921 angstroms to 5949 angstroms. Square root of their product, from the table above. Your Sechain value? 4.02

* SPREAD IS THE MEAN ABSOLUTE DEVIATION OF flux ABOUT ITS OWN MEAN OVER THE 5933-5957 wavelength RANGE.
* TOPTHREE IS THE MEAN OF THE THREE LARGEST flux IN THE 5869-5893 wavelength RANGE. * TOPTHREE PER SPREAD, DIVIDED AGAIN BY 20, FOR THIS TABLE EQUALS 1.9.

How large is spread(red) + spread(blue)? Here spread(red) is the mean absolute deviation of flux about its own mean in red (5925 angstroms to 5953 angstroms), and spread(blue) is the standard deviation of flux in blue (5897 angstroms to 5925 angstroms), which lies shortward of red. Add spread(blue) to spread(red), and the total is 0.17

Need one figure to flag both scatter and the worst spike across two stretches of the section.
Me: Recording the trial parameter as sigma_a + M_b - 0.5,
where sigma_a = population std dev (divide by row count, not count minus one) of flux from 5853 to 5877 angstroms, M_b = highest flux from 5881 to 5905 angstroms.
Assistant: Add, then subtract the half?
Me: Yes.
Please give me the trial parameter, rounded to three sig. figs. 3.63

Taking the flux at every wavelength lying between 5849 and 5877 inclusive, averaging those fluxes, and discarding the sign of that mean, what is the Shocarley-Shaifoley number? 4.15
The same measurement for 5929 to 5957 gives 3.98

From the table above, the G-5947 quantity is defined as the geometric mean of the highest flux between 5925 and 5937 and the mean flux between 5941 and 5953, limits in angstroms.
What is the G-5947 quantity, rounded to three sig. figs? 4.02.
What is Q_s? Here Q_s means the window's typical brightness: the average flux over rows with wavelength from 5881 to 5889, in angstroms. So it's 3.8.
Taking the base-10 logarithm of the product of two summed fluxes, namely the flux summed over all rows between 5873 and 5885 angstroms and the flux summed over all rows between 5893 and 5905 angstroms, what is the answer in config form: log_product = 2.11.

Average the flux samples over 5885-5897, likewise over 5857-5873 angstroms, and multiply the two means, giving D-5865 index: 14.3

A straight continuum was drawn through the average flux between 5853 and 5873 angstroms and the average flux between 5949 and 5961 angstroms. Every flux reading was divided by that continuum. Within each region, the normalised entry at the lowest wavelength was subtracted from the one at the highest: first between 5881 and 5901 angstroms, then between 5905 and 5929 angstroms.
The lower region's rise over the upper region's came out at -1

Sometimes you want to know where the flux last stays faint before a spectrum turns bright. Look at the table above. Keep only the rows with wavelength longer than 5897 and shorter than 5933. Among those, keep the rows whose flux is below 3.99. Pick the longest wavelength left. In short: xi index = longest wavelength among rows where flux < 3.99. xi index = 5927.0 angstroms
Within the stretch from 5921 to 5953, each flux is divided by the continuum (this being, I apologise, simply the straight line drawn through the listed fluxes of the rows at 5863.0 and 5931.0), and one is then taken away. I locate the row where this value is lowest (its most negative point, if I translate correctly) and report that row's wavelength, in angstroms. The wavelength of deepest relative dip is 5923.0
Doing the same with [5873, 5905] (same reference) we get 5891.0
